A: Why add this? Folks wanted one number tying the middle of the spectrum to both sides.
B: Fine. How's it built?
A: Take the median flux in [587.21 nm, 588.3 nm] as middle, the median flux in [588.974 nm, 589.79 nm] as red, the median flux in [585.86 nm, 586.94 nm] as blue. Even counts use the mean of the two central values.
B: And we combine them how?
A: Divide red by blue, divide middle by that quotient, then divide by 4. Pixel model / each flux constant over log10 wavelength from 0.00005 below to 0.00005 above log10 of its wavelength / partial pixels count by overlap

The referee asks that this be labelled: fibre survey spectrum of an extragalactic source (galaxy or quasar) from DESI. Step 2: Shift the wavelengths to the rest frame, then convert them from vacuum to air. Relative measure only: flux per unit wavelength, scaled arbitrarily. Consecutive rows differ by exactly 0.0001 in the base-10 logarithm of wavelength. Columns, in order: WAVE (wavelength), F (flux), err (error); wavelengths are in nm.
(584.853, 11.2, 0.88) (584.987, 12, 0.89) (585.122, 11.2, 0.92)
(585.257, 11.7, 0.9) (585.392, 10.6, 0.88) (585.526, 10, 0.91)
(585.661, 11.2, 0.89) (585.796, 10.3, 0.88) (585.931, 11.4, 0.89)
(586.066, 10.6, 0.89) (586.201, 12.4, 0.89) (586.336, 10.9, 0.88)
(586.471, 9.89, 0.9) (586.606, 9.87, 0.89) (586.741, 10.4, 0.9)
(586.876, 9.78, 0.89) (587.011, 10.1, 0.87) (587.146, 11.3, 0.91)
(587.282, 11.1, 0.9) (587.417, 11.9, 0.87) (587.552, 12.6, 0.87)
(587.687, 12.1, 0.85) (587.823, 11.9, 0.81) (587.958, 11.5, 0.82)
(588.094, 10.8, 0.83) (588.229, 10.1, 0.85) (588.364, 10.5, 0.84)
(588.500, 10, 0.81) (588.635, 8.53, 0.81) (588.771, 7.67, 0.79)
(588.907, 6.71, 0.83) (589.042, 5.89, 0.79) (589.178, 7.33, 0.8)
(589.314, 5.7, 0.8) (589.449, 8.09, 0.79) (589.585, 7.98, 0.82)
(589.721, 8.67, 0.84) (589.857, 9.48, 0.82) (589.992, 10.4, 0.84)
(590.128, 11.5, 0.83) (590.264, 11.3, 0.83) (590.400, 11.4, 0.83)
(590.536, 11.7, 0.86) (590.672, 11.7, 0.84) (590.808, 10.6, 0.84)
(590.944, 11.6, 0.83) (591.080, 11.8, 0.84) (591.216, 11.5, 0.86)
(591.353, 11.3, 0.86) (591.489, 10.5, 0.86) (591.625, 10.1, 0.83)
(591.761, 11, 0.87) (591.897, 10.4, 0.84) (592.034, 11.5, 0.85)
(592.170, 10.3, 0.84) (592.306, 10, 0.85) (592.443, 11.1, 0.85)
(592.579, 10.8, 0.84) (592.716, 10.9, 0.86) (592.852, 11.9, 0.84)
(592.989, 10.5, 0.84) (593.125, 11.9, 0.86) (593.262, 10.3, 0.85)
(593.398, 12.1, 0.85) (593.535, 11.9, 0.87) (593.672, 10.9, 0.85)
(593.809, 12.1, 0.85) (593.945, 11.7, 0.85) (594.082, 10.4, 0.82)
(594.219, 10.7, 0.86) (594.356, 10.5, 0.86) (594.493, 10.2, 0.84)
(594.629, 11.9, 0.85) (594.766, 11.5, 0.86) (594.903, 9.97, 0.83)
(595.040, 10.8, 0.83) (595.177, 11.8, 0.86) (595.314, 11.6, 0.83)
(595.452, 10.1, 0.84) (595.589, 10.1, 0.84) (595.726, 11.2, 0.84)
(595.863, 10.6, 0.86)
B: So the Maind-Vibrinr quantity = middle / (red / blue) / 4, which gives 4.01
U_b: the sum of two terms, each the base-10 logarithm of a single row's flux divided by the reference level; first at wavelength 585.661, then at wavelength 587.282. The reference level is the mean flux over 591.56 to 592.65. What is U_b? 0.040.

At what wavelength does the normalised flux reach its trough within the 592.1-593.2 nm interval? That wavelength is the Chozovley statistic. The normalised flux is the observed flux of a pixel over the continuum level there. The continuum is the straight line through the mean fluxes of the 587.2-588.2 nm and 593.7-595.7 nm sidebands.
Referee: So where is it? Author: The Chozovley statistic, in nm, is 592.306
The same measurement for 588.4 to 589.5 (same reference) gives 589.314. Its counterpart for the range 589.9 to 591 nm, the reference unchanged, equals 589.992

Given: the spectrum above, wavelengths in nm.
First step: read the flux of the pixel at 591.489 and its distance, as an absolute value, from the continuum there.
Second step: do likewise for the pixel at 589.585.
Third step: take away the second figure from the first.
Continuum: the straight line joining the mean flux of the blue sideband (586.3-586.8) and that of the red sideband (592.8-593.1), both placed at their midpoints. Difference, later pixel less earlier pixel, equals -2.2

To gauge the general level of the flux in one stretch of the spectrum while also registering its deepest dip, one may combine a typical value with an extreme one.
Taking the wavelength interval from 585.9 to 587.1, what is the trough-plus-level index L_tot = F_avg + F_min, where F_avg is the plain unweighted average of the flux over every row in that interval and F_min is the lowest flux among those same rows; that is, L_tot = 20.4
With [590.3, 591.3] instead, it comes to 22.1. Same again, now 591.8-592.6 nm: 20.7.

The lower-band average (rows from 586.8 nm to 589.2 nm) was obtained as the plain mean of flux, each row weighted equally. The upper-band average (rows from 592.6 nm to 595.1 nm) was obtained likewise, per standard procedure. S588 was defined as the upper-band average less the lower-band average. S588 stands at 1.1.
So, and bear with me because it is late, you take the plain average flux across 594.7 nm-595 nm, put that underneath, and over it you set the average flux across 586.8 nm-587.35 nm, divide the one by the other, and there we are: 1.0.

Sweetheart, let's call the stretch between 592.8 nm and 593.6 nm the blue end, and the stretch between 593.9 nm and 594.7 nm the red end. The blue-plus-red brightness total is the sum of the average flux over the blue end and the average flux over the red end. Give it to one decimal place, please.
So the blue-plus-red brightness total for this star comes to 22.3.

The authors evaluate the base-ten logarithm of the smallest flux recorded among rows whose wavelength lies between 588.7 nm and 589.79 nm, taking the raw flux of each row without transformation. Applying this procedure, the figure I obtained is 0.76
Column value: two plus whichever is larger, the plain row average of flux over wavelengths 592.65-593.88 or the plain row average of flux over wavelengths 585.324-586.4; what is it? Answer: 13.4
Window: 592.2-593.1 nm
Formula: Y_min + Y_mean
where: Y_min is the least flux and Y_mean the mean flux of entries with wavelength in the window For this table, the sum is 20.9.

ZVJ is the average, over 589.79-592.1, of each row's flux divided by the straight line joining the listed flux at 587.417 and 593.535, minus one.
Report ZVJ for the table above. -0.072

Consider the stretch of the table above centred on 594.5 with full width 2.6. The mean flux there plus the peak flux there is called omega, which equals 23.1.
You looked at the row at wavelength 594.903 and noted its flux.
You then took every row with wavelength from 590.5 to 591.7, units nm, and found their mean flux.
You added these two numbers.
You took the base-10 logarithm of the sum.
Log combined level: 1.33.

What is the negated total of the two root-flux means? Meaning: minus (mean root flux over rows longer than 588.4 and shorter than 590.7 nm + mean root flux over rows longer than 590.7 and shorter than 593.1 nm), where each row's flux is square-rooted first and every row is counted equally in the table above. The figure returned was -6.30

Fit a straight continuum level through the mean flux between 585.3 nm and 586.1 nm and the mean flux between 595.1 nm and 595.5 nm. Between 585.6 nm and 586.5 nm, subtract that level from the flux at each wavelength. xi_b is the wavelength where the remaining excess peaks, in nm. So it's 586.201 nm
